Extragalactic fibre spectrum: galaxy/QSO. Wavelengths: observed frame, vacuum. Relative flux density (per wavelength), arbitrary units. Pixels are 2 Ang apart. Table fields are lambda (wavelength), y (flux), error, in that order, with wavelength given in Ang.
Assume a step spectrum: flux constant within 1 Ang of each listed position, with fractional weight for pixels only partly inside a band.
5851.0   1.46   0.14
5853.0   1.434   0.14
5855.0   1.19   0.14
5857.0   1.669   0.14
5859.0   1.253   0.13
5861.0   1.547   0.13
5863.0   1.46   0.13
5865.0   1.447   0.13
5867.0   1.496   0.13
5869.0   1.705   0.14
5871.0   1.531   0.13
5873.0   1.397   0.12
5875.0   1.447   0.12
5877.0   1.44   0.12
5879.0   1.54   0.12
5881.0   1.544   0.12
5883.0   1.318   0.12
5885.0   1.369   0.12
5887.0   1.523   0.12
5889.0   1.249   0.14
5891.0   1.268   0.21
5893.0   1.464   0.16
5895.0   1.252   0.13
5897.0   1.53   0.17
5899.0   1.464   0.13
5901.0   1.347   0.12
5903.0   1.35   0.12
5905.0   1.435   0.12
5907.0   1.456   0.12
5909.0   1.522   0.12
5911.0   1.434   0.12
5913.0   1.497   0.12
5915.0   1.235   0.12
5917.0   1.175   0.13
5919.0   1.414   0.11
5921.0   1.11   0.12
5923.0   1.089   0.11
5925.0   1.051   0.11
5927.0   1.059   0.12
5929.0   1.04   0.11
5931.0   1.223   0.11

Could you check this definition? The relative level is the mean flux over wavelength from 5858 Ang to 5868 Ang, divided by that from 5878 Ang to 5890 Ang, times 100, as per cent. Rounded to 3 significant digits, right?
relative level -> 101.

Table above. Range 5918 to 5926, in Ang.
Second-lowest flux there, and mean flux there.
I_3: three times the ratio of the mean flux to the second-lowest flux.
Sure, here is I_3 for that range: 3.21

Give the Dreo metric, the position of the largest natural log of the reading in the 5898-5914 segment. 5909.0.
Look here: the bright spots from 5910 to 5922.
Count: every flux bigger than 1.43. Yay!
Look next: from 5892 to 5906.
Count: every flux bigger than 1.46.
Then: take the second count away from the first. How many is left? -1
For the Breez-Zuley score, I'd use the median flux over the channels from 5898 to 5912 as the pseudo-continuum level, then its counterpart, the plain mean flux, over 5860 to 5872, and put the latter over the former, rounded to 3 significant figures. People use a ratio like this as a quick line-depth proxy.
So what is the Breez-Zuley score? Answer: 1.07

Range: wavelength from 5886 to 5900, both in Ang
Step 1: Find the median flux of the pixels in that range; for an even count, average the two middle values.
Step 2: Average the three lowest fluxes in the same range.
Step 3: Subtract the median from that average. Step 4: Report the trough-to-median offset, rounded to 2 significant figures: -0.21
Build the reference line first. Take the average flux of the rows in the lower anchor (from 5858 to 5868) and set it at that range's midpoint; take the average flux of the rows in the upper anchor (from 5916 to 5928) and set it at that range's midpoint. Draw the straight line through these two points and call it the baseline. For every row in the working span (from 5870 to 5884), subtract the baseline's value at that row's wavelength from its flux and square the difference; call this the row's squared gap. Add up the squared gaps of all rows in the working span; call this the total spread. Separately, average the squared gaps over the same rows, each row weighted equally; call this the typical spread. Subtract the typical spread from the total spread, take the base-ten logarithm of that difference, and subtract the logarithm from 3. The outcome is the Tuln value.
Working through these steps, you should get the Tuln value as 4.09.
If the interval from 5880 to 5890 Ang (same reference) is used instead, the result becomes 4.18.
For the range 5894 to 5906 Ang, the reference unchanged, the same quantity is 3.85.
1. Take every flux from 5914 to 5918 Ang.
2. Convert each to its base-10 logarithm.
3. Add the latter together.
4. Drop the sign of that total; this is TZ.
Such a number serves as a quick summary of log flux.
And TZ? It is 0.16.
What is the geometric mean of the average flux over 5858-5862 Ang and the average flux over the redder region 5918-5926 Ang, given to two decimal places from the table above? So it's 1.28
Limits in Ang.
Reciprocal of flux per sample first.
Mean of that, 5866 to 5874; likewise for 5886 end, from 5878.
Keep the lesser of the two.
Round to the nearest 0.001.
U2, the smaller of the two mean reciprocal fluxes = 0.656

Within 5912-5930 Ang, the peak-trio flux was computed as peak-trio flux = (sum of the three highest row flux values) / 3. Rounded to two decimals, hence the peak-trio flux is 1.38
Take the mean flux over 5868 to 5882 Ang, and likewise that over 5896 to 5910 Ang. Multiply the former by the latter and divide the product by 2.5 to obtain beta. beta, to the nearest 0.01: 0.87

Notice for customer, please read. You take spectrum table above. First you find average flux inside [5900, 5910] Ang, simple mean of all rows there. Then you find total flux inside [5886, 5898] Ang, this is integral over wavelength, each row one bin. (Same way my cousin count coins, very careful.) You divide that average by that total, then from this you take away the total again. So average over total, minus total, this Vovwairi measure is -16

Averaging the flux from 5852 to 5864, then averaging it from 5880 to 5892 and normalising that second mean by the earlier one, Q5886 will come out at 0.97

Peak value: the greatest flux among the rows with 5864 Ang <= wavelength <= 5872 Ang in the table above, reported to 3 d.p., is 1.705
